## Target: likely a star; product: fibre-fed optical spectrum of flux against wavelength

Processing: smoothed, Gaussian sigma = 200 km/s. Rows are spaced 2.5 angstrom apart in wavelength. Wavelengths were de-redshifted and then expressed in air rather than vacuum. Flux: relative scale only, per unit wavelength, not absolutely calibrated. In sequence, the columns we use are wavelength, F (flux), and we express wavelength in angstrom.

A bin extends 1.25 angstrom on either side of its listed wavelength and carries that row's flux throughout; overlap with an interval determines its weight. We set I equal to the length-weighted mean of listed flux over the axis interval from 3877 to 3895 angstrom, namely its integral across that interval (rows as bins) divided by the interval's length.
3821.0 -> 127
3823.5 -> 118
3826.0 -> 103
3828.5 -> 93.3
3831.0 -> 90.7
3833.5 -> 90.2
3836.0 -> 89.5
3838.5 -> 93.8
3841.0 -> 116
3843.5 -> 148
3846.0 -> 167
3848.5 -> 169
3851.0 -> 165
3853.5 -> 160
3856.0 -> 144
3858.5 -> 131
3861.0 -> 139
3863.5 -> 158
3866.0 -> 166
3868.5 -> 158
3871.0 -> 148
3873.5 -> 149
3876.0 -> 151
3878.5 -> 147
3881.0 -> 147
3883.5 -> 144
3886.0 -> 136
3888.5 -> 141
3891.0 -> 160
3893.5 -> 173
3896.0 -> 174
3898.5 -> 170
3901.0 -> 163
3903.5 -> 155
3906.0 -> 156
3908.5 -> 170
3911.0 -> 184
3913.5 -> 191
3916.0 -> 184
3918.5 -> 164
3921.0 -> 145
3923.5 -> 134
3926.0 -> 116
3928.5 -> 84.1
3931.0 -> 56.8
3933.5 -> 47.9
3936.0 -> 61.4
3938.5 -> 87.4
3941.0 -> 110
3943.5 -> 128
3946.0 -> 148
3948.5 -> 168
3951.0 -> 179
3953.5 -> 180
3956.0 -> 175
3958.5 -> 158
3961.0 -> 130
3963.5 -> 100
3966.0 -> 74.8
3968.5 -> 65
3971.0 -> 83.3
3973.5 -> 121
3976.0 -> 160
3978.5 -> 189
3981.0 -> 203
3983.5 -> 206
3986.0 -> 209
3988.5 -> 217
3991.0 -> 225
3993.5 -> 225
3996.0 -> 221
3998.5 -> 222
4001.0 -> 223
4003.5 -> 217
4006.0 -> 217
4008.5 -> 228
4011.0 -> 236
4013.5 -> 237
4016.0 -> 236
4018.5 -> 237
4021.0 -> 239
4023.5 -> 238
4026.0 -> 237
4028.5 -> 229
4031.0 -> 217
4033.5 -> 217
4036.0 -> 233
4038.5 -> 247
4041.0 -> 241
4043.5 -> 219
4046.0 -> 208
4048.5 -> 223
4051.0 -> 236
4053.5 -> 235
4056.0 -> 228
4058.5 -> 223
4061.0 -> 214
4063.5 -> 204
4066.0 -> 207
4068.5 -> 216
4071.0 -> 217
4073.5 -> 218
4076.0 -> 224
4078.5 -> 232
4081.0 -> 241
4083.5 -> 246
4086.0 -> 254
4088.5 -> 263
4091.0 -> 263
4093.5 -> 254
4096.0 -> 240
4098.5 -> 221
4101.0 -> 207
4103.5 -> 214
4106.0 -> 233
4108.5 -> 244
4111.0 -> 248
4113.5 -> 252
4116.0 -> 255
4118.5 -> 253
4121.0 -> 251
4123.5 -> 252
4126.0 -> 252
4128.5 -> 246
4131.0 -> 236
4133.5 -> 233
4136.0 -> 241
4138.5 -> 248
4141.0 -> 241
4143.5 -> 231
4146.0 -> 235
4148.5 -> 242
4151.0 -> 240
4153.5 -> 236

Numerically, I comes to 150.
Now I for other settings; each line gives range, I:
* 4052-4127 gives 235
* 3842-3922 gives 158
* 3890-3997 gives 150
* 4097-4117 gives 234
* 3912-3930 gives 145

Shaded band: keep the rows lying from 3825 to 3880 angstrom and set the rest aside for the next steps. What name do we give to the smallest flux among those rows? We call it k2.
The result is 89.5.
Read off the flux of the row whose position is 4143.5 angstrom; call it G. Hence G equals 231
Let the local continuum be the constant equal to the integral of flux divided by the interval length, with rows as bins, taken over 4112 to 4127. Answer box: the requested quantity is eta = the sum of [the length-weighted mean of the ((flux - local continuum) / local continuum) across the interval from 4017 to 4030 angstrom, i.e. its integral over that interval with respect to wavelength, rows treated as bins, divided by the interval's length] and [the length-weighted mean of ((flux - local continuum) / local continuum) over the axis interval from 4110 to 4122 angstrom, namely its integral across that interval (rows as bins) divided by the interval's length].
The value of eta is -0.07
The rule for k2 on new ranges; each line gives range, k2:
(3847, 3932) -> 56.8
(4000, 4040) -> 217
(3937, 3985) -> 65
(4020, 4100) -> 204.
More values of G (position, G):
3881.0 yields 147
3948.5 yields 168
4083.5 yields 246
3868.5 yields 158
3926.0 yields 116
